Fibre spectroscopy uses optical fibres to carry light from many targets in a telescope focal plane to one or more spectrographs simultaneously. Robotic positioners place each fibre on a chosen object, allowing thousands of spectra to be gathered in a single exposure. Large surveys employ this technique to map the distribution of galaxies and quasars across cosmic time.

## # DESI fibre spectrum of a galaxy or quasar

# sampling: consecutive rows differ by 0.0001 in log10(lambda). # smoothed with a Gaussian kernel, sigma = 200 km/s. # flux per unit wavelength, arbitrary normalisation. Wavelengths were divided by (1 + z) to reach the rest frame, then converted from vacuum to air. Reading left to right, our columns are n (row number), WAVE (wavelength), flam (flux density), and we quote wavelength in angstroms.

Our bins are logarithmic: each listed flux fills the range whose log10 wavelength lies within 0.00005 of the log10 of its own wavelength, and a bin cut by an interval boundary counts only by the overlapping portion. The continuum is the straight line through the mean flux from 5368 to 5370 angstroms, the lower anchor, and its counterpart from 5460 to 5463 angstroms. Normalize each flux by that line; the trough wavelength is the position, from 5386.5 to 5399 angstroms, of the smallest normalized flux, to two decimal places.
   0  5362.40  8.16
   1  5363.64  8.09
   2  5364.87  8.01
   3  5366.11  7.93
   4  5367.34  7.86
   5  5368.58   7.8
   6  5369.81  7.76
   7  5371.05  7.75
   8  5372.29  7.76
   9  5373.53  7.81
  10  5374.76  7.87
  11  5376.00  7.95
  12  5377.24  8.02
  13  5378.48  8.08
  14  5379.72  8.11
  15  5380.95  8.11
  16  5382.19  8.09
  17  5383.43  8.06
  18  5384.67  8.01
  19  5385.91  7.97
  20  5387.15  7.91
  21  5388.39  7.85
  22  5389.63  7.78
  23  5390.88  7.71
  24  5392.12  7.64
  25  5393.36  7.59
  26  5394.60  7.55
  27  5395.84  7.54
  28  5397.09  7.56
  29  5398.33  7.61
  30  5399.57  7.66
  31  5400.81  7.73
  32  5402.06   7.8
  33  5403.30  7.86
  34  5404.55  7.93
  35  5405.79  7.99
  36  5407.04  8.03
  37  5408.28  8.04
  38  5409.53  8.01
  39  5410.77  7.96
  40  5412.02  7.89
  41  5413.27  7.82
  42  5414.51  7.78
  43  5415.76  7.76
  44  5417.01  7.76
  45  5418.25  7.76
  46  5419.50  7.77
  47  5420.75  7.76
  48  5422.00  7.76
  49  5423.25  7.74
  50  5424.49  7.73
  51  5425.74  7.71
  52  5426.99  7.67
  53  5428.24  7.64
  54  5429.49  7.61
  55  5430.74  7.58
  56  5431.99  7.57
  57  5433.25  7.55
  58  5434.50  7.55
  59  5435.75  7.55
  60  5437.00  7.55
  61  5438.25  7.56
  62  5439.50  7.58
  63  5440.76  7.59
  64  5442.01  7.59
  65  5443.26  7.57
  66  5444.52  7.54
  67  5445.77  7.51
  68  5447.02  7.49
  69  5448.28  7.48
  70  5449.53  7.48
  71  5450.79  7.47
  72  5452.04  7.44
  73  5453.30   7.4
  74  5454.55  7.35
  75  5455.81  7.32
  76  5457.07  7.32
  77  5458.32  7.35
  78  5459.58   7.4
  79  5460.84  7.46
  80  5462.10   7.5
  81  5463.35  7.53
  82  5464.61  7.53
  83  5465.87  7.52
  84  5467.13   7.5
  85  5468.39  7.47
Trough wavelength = 5395.84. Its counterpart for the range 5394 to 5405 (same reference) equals 5395.84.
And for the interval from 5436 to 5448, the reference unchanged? 5447.02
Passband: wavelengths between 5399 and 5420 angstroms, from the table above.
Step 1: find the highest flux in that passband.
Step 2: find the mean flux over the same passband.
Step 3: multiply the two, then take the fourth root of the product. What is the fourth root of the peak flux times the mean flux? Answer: 2.819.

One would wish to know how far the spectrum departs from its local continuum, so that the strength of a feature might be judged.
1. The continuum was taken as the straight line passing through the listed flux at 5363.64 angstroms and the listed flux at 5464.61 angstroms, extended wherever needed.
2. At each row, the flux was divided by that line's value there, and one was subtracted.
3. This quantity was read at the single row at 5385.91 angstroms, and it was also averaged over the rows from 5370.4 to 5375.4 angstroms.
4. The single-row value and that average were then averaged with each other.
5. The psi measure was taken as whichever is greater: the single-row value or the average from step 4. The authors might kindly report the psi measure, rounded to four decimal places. 0.0004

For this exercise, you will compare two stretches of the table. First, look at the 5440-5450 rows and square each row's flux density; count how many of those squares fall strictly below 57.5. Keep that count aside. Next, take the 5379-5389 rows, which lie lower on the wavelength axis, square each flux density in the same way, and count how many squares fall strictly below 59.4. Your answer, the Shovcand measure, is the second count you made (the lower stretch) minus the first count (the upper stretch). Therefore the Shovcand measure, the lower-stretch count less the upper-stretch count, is -6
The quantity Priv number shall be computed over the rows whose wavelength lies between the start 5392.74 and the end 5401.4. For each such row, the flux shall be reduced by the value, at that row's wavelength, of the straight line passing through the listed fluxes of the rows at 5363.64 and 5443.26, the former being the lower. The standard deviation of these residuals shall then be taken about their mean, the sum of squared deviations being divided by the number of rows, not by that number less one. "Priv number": 0.077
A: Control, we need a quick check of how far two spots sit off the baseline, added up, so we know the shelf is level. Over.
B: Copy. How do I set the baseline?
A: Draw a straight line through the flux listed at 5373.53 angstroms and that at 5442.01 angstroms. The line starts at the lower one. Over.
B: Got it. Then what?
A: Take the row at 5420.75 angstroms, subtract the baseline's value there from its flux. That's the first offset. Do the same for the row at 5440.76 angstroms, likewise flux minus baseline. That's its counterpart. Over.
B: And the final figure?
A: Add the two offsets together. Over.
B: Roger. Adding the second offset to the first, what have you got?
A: 0.1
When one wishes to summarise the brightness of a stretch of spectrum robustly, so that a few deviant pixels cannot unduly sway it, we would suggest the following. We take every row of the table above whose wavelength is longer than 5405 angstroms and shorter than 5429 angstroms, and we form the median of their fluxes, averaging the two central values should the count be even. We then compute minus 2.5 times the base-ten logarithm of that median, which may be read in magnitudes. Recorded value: -2.22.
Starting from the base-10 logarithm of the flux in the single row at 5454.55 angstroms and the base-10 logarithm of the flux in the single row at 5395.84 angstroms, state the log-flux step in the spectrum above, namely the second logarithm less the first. 0.011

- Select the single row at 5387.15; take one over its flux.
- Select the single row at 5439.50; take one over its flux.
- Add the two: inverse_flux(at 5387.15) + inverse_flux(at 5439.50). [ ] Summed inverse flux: 0.2583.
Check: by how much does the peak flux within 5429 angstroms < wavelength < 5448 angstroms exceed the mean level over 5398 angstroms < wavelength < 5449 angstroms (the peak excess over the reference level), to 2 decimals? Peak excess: -0.10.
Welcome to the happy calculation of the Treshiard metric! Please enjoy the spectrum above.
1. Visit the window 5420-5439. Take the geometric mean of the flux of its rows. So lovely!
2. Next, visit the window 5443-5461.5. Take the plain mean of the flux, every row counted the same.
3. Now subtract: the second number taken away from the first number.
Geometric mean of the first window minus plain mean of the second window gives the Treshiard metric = 0.20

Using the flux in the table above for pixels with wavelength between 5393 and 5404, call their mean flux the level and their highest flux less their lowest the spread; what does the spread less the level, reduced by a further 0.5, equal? -7.84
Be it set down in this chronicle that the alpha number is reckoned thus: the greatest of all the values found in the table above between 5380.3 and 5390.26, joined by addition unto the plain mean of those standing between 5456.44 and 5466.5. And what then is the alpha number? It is 15.6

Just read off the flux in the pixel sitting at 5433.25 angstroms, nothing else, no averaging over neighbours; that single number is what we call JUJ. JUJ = 7.55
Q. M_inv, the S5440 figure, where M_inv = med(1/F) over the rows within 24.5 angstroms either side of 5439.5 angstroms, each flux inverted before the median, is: 0.132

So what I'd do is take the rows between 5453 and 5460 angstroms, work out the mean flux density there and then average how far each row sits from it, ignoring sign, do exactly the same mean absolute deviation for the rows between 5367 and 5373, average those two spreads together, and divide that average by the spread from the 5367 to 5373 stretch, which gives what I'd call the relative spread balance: 0.91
